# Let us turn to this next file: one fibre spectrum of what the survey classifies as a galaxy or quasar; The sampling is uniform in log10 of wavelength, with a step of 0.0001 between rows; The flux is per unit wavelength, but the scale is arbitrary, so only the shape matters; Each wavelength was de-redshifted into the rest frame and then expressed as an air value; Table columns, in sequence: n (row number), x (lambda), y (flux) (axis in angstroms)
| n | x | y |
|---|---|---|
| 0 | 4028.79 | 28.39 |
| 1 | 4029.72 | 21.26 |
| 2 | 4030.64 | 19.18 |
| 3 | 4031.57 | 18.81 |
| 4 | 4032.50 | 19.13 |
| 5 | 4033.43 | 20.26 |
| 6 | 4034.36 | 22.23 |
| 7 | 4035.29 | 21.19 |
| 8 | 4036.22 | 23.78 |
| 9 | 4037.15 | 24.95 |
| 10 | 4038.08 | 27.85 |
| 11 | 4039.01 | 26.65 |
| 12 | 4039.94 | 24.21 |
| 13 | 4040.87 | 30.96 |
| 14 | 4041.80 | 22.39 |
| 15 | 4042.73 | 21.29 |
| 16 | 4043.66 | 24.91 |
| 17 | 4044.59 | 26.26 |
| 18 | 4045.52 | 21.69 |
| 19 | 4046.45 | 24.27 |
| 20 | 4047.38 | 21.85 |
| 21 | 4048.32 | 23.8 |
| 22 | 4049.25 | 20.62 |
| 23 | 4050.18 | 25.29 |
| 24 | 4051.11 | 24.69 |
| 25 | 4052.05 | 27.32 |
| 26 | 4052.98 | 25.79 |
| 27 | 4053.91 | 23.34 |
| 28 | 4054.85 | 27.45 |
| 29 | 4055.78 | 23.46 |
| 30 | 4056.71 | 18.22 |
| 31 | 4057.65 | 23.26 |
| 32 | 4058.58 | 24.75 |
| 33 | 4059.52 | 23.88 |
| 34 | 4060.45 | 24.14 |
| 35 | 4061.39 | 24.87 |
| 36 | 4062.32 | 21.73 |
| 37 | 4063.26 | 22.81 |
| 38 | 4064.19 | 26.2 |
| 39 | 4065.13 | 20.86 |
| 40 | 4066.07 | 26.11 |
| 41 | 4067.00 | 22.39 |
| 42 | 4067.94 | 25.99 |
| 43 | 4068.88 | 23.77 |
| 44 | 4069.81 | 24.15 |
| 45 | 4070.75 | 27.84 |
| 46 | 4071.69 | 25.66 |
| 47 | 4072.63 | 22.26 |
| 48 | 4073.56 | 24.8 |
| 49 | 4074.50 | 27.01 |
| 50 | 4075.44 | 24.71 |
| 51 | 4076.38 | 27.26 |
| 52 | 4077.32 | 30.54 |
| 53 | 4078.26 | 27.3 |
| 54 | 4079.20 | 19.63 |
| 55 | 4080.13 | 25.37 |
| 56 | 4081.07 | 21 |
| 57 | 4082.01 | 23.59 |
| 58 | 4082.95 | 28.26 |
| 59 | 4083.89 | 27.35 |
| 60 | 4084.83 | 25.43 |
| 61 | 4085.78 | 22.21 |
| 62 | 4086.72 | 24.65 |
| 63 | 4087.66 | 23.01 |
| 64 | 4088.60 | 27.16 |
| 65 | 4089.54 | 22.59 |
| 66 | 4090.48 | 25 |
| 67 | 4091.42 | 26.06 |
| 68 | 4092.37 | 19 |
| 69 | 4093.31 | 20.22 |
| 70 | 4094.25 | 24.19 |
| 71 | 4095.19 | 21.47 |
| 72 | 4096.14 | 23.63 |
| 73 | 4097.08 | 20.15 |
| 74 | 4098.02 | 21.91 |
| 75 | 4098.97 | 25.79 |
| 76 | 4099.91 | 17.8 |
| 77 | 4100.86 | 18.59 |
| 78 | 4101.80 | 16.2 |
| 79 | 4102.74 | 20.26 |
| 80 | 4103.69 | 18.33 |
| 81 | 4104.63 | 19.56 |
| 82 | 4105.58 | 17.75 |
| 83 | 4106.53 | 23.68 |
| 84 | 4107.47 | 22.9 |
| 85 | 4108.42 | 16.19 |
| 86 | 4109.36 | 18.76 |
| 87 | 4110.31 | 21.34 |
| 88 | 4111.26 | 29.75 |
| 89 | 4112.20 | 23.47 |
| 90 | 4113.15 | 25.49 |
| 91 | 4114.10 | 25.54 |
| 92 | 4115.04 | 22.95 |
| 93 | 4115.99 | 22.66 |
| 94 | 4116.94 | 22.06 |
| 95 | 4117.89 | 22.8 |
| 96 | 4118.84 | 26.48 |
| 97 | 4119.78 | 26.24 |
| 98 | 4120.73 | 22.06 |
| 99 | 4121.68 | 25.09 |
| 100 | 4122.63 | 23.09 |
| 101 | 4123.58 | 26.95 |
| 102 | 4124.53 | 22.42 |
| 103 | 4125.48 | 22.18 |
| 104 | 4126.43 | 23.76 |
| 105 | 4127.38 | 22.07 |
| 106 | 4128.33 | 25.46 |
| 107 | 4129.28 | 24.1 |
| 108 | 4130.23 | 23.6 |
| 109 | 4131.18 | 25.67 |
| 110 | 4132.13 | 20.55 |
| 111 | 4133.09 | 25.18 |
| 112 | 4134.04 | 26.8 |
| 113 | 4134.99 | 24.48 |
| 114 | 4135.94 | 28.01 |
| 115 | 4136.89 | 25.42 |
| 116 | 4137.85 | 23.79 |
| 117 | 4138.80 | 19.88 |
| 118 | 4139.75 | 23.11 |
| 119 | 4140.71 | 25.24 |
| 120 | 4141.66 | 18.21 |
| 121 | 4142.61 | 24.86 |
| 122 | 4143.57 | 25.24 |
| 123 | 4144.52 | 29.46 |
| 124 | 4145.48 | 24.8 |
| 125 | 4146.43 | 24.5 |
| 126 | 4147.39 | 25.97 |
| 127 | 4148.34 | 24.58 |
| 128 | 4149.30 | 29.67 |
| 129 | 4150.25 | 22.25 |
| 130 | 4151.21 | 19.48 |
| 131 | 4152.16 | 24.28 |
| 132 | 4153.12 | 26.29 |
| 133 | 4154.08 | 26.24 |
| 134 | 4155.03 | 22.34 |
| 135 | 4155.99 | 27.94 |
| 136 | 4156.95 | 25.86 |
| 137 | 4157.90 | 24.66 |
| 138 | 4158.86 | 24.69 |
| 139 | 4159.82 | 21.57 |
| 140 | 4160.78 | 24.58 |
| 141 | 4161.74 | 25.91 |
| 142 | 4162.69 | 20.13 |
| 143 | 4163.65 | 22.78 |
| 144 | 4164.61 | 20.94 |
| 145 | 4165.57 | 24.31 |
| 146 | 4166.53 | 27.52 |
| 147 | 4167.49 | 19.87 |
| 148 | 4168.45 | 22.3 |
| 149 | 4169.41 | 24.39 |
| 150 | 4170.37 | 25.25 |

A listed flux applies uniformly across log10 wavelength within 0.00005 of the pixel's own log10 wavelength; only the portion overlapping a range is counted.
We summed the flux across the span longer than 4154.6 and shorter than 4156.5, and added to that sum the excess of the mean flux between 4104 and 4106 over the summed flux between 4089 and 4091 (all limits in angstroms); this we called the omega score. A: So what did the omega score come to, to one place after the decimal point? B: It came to 21.3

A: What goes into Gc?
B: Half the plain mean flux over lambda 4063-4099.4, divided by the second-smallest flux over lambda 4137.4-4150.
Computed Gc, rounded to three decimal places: 0.611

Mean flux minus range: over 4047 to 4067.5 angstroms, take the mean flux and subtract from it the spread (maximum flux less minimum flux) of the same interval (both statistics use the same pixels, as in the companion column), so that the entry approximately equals 15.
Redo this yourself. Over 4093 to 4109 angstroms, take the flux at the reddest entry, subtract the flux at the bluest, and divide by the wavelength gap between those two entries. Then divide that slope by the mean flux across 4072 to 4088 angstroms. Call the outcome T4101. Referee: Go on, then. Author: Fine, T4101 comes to -0.011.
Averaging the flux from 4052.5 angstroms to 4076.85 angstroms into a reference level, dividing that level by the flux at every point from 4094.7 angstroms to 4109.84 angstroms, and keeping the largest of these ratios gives 1.50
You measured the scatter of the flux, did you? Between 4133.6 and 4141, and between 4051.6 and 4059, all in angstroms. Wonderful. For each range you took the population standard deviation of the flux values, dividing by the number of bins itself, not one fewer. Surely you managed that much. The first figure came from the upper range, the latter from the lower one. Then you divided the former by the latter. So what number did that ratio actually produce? 0.84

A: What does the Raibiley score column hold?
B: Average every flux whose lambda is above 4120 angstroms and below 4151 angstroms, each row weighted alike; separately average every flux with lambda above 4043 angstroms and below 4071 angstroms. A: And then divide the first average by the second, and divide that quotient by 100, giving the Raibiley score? 0.0101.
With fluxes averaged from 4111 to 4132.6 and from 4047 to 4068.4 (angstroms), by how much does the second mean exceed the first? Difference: -0.2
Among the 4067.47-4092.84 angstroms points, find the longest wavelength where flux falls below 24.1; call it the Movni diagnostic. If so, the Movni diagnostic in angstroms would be 4092.37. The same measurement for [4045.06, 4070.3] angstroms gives 4068.88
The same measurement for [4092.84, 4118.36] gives 4117.89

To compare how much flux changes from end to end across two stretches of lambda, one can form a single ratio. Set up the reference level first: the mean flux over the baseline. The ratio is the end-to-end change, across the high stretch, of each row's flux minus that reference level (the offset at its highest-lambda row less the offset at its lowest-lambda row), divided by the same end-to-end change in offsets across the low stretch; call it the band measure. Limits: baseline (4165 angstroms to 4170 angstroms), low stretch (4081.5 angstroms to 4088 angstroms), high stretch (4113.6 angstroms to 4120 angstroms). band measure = -1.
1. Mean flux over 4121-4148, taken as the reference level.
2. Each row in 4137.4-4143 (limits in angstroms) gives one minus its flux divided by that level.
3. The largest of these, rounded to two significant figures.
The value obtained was 0.25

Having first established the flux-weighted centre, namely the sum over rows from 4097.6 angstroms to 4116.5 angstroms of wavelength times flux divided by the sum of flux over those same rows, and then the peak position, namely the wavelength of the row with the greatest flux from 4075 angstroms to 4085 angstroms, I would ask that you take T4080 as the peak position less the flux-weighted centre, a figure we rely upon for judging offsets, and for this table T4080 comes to -30.1 angstroms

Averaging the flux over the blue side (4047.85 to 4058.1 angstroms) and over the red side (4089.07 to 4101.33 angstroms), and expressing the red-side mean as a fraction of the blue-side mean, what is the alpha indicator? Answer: 0.92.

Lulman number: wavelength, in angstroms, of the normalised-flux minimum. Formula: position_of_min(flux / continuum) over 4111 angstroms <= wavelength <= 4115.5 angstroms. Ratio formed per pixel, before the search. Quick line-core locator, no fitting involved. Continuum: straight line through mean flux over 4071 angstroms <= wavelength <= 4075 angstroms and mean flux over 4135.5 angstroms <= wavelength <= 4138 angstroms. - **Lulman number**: 4115.04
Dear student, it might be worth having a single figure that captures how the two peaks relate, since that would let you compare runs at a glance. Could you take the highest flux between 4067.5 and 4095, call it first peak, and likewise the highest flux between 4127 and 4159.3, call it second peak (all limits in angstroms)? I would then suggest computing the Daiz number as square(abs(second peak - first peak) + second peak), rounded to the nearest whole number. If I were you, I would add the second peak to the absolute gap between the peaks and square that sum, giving 933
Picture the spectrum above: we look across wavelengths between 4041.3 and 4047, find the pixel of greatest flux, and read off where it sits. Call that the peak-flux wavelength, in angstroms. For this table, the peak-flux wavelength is 4044.59 angstroms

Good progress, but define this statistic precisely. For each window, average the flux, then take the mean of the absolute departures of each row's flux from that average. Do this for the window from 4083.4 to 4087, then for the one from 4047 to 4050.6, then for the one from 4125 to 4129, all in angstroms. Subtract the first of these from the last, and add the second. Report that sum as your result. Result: 1.4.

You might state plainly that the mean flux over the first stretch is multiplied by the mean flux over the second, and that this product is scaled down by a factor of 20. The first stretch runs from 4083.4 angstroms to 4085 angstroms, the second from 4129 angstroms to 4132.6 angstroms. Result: 31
